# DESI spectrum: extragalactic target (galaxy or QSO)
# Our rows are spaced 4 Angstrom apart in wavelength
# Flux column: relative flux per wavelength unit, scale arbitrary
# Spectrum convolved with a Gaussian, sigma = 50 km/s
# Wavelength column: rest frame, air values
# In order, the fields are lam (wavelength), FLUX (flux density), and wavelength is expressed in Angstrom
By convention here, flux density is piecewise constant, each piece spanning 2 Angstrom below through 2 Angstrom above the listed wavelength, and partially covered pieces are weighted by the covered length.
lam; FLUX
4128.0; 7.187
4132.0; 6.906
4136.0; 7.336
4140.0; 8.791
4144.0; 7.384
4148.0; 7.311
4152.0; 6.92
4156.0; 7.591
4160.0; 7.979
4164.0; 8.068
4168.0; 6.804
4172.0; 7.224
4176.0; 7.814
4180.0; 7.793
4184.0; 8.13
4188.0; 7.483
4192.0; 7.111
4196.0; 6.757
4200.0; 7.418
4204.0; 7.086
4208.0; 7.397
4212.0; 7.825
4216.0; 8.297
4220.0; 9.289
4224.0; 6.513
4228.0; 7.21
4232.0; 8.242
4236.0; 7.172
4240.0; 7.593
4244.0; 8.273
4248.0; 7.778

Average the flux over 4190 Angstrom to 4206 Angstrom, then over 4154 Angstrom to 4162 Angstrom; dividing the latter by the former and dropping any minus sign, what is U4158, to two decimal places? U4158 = 1.10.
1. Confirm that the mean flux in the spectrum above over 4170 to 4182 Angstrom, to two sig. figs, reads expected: 7.6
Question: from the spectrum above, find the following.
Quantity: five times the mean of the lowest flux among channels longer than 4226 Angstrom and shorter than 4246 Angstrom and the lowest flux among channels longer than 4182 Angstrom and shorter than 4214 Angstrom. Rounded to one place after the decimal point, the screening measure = 34.8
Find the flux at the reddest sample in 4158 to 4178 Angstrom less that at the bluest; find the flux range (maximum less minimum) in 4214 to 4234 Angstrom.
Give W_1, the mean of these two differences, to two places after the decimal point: 1.31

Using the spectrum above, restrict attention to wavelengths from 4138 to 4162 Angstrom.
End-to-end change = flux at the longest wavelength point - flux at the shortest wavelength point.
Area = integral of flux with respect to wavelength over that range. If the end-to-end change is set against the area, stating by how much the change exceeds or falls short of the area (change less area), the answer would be -185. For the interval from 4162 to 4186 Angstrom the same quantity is -183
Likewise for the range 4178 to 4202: -179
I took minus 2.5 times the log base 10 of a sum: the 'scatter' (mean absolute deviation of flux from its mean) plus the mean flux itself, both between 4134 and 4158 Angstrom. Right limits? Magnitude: -2.25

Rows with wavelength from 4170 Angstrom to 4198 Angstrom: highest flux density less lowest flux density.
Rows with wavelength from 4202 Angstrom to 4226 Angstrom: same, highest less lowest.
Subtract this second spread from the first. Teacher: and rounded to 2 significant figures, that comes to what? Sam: -1.4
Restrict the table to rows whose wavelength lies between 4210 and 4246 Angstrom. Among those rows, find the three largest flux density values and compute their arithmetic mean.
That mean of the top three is 8.6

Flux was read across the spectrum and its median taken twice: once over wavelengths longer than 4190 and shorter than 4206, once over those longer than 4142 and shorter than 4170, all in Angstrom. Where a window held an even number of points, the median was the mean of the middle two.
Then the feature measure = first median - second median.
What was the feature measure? -0.29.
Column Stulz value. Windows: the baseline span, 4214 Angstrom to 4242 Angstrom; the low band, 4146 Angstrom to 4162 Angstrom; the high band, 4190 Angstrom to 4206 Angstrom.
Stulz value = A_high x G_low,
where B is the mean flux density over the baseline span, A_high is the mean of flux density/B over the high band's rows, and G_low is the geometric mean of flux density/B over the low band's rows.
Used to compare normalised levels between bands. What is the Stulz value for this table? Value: 0.88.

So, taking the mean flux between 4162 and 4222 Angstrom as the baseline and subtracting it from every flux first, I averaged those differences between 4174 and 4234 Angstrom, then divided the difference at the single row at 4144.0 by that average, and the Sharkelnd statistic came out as 29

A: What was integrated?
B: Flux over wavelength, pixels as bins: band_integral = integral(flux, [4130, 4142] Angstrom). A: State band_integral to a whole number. 92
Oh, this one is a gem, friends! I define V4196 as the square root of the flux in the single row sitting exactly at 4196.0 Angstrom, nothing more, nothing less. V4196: 2.60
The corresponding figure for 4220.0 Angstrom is 3.05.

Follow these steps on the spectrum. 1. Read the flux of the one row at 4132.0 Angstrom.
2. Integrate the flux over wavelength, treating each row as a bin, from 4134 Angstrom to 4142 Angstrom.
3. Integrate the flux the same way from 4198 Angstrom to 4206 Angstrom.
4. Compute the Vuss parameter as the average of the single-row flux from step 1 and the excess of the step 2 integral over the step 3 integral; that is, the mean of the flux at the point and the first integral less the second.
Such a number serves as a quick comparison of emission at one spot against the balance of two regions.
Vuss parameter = 6.7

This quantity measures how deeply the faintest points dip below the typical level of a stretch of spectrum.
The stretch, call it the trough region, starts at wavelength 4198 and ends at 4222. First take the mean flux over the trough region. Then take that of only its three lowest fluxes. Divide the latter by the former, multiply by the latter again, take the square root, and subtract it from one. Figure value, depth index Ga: -1.60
